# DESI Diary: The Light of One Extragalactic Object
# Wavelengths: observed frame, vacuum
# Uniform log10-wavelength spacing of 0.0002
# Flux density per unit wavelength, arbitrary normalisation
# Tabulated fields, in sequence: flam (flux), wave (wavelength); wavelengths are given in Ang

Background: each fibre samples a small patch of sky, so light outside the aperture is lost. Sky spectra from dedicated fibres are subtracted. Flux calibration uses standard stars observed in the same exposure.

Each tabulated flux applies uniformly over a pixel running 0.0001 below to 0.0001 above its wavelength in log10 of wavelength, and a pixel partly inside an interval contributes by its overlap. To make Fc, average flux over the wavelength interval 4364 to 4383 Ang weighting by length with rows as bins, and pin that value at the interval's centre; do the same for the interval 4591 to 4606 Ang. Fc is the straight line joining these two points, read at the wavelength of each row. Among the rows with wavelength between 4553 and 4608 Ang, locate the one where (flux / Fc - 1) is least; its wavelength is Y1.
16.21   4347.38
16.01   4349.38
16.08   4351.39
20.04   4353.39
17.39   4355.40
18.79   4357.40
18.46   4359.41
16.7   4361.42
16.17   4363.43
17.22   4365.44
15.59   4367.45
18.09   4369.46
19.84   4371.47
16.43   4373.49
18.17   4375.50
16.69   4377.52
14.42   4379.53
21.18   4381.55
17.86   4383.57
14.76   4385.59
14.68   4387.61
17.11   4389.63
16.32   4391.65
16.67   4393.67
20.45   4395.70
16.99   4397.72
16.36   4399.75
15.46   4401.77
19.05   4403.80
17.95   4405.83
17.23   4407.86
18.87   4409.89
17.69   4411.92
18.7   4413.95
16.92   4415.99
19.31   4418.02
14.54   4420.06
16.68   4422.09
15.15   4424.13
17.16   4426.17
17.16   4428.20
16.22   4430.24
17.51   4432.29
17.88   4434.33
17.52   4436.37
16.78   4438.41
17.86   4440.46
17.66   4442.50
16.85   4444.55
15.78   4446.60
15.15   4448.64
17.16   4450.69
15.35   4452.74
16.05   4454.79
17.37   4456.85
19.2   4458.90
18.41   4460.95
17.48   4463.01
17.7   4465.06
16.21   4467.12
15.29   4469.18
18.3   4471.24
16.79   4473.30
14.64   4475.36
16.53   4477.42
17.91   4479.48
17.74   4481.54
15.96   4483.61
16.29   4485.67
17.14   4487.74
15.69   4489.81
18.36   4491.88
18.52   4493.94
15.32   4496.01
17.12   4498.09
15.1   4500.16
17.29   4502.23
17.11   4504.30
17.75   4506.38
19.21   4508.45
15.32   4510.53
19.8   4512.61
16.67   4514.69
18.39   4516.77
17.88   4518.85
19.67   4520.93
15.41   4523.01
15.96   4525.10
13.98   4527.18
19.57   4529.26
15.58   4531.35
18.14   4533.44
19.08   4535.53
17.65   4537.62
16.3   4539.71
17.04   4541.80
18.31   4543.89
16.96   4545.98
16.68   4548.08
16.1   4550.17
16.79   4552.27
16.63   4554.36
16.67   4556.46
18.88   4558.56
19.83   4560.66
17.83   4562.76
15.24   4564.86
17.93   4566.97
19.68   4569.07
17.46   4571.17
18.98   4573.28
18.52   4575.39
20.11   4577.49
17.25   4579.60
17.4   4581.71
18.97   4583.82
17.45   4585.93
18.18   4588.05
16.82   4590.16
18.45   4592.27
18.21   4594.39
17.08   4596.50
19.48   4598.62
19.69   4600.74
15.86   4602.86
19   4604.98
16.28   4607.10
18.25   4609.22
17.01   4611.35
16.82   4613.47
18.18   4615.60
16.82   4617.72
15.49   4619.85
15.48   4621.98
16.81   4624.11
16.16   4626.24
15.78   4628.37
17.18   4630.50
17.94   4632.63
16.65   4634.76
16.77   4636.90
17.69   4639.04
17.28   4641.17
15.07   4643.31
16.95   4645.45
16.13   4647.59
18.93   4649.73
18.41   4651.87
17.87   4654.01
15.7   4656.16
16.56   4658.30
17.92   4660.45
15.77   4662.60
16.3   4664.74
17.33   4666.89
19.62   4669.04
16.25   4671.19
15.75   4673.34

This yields 4564.86 Ang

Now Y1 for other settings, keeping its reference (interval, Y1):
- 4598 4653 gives 4643.31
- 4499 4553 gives 4527.18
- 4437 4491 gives 4475.36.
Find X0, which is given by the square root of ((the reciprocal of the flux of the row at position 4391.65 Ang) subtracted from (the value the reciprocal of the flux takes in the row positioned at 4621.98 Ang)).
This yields 0.058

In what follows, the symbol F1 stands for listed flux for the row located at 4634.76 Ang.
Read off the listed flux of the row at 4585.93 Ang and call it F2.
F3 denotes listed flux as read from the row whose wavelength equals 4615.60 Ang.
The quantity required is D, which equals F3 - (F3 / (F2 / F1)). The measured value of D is 1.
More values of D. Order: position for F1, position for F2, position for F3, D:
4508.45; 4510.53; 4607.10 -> -4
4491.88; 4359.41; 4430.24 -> 0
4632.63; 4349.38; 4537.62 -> -2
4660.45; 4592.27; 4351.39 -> 0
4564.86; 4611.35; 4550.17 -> 2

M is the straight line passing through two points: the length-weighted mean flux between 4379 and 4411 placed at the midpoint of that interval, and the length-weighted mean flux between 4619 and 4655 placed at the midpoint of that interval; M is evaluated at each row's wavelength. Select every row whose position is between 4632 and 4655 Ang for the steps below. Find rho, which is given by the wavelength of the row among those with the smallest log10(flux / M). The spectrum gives 4643.31 Ang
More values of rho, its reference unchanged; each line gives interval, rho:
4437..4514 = 4475.36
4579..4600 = 4590.16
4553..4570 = 4564.86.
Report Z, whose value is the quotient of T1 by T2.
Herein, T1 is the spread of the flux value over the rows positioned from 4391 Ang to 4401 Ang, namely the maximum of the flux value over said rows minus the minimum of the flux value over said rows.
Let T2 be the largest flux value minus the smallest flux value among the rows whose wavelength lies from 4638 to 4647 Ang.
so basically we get 1.6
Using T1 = 4.1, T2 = 2.6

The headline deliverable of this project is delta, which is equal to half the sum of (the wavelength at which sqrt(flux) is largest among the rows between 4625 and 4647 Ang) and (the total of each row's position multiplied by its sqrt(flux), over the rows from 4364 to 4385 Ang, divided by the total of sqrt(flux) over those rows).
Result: 4503.6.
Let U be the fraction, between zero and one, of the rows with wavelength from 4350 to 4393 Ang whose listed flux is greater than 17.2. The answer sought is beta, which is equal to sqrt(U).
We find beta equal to 0.69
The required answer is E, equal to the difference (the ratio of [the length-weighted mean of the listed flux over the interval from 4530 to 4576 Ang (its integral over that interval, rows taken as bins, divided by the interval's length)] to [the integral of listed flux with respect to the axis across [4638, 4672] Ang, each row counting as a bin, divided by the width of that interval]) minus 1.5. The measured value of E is -0.47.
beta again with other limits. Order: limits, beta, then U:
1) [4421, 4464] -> 0.65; 0.43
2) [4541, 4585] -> 0.79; 0.62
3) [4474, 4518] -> 0.65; 0.43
